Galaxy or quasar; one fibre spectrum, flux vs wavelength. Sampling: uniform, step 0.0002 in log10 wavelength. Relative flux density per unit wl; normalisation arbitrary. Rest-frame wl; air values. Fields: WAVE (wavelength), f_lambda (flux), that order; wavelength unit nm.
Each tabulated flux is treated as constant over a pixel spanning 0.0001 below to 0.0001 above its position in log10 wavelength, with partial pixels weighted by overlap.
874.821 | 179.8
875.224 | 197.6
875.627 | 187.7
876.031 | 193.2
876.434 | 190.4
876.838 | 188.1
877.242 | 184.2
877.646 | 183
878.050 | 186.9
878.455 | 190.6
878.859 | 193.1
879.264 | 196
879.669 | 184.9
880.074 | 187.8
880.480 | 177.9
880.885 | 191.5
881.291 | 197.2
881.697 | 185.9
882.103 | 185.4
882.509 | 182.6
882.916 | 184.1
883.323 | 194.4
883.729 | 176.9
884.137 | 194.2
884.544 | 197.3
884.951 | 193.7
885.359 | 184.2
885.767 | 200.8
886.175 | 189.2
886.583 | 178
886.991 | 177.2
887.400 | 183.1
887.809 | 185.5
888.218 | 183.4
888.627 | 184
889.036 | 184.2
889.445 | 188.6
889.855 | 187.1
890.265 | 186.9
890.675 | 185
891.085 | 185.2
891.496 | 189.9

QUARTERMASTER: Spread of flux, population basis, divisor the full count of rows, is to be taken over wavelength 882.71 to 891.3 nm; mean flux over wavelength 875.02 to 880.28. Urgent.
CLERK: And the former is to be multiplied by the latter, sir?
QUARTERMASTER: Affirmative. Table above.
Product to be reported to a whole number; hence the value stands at 1173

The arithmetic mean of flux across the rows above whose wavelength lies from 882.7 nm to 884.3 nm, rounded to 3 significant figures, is 187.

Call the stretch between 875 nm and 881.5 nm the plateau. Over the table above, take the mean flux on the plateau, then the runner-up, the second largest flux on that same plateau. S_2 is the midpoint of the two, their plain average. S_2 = 193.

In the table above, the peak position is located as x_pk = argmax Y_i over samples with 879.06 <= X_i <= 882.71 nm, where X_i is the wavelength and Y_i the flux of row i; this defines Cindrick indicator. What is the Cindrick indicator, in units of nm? 881.291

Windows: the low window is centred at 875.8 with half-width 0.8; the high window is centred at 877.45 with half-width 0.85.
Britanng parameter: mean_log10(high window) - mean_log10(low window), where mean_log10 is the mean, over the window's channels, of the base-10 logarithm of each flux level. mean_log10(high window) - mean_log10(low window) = -0.015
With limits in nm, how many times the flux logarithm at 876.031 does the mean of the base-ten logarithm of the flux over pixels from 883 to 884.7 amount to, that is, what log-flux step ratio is 1.00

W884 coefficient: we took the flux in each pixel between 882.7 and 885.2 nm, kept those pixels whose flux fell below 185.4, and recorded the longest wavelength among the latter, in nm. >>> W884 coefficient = 883.729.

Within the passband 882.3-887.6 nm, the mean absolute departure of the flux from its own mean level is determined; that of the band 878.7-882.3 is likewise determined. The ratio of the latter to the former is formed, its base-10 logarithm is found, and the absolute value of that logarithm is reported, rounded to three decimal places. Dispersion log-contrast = 0.148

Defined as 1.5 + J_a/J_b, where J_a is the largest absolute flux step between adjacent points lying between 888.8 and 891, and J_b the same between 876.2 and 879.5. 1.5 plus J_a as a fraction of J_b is 2.6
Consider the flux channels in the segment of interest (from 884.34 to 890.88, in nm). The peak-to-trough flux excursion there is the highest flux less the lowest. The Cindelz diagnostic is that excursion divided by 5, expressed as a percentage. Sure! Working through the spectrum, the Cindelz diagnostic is 472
